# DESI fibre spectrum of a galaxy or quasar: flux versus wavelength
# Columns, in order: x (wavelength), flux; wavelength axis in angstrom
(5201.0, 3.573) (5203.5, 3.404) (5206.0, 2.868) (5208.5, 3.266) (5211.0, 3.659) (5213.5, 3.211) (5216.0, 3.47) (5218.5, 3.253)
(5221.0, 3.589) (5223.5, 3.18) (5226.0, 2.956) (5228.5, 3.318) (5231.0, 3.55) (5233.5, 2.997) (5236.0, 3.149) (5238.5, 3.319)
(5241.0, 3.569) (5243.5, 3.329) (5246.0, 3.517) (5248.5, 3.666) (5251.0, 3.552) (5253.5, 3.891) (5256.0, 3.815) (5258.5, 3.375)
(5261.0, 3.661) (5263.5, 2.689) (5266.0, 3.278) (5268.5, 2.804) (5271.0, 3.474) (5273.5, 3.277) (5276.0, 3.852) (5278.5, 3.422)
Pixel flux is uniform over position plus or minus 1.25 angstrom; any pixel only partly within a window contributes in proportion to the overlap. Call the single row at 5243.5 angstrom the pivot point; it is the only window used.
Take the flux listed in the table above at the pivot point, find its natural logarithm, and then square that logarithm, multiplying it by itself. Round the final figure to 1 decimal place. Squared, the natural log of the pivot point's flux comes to 1.4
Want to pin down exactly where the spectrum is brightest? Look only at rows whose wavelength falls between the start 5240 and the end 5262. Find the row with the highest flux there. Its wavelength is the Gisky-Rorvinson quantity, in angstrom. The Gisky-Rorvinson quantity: 5253.5 angstrom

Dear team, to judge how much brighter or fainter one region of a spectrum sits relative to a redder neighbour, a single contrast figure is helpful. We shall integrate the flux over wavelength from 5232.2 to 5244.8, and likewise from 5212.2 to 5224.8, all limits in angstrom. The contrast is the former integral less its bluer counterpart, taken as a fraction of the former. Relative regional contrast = -0.02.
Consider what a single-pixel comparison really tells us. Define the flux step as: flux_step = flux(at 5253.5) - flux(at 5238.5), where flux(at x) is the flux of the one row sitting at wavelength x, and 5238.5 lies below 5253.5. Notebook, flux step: 0.6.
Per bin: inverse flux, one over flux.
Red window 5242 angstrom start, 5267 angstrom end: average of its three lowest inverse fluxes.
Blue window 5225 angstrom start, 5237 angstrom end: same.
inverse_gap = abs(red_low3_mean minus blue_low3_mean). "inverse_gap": 0.036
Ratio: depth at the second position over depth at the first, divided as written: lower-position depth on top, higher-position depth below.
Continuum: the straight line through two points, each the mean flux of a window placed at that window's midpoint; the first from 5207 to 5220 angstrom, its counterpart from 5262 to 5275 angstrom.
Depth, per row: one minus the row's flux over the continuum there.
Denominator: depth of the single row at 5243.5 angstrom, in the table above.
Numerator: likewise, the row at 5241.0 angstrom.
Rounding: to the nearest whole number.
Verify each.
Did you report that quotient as 3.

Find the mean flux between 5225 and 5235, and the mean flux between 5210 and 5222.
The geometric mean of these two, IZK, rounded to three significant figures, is 3.32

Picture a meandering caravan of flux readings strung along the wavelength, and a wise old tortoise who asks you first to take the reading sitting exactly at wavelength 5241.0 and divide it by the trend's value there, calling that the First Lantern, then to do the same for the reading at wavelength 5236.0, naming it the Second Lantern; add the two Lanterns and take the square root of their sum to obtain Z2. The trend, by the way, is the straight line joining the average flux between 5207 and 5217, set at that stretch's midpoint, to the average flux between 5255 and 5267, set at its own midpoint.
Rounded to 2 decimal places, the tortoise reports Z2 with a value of 1.41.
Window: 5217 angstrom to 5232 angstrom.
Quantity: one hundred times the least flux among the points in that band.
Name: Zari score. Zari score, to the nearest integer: 296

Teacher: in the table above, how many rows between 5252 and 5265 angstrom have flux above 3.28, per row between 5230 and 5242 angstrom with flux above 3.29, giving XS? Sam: 1.3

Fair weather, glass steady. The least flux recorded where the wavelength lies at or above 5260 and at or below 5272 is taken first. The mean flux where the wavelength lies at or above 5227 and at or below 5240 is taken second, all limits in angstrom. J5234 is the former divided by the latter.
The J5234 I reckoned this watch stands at 0.82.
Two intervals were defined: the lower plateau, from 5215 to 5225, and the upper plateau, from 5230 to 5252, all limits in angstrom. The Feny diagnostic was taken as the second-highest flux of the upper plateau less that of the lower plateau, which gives 0.10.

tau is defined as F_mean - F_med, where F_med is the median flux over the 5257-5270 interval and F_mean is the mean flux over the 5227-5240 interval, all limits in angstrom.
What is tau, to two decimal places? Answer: -0.01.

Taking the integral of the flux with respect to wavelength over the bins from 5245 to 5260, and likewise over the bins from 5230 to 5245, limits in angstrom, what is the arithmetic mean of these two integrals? 52.2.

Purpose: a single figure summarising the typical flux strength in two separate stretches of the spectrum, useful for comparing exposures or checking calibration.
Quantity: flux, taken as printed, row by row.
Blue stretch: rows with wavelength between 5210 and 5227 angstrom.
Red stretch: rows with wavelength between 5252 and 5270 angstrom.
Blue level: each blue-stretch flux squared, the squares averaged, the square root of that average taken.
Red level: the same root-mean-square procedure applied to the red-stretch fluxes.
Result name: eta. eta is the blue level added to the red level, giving 6.73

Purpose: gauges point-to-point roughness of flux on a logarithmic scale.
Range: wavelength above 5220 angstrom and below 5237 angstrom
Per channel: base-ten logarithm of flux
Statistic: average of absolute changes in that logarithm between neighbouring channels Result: 0.043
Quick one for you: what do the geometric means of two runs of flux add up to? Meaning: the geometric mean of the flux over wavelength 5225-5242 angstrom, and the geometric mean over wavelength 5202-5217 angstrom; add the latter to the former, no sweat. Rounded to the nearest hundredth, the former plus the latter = 6.56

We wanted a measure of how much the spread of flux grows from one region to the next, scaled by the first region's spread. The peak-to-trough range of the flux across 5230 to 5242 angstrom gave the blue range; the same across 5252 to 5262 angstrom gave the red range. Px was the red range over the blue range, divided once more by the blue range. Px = 1.6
